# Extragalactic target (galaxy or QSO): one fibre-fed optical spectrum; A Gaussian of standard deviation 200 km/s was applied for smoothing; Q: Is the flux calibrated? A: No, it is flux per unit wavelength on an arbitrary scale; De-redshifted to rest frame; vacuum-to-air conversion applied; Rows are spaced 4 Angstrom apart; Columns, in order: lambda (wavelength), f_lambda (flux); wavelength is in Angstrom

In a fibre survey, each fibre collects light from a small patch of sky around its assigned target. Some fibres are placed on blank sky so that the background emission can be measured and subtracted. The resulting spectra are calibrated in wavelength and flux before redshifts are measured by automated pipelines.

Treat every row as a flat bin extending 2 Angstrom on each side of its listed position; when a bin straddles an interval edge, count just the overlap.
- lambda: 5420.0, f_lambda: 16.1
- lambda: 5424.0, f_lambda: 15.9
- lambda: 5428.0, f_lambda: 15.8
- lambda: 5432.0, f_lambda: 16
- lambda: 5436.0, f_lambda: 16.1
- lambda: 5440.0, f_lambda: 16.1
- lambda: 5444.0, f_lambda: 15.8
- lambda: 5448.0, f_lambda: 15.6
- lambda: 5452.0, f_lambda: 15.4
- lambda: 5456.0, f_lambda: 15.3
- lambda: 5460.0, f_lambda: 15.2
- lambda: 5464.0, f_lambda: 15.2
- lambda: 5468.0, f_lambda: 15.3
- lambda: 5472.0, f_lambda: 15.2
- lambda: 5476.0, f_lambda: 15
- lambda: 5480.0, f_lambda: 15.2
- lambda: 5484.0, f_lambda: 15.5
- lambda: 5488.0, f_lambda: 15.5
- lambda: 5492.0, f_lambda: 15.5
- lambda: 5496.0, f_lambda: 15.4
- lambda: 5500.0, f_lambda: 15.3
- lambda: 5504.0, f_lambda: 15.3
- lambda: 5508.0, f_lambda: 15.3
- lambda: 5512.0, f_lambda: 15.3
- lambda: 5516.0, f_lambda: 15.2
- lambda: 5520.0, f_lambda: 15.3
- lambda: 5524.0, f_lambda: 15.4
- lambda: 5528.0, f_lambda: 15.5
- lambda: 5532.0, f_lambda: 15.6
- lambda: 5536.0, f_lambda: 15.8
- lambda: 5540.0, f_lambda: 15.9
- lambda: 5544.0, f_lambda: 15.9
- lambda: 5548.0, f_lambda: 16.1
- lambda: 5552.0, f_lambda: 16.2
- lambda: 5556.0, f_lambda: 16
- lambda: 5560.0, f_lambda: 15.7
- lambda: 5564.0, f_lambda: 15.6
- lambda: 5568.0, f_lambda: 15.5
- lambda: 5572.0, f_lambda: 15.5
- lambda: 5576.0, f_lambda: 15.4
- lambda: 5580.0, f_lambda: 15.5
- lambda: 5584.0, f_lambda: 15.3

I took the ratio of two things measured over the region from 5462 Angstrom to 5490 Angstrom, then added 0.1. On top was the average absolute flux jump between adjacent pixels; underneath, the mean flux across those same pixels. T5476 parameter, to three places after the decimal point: 0.110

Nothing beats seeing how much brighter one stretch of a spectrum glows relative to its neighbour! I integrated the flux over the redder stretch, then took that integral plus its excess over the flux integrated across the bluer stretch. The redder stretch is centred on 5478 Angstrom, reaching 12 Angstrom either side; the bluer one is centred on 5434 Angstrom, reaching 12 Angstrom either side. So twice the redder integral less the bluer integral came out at 351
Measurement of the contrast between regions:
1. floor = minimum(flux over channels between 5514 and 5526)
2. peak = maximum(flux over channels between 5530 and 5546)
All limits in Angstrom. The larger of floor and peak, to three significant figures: 15.9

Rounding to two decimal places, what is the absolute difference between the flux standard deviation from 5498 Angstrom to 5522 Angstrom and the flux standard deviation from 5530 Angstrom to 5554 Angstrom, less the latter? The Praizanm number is -0.04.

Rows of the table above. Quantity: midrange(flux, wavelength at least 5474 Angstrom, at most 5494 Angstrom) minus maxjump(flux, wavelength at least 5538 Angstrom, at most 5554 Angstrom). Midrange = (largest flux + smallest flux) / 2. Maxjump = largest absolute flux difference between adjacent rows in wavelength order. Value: 15.05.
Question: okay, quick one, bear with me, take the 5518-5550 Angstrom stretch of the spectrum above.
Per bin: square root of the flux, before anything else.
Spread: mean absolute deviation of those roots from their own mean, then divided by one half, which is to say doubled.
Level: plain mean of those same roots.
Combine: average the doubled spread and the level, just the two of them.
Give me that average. 2.01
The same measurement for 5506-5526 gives 1.96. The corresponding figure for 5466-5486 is 1.97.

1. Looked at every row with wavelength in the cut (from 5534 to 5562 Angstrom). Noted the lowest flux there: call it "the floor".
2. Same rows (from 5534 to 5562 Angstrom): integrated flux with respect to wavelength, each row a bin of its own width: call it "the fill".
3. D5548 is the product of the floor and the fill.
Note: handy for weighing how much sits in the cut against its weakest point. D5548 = 7008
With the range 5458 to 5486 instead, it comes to 6396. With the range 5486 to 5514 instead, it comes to 6585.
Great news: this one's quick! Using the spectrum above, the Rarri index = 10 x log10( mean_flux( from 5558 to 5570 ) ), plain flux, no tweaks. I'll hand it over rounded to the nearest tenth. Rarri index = 11.9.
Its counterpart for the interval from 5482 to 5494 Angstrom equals 11.9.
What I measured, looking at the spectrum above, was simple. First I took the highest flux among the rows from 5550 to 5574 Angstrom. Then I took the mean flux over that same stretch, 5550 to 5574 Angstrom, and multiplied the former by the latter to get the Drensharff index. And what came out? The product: 255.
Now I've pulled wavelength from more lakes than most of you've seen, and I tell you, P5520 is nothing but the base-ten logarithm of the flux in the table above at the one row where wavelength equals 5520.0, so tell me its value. 1.18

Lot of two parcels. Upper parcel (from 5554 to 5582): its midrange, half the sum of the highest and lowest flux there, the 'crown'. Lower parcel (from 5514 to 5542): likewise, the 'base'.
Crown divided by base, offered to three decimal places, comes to 1.010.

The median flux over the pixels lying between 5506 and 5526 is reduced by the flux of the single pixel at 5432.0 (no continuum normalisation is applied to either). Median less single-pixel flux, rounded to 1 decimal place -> -0.7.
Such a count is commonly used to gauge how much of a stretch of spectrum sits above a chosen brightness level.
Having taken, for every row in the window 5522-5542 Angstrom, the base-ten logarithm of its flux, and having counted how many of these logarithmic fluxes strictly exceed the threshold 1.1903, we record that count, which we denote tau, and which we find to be 4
